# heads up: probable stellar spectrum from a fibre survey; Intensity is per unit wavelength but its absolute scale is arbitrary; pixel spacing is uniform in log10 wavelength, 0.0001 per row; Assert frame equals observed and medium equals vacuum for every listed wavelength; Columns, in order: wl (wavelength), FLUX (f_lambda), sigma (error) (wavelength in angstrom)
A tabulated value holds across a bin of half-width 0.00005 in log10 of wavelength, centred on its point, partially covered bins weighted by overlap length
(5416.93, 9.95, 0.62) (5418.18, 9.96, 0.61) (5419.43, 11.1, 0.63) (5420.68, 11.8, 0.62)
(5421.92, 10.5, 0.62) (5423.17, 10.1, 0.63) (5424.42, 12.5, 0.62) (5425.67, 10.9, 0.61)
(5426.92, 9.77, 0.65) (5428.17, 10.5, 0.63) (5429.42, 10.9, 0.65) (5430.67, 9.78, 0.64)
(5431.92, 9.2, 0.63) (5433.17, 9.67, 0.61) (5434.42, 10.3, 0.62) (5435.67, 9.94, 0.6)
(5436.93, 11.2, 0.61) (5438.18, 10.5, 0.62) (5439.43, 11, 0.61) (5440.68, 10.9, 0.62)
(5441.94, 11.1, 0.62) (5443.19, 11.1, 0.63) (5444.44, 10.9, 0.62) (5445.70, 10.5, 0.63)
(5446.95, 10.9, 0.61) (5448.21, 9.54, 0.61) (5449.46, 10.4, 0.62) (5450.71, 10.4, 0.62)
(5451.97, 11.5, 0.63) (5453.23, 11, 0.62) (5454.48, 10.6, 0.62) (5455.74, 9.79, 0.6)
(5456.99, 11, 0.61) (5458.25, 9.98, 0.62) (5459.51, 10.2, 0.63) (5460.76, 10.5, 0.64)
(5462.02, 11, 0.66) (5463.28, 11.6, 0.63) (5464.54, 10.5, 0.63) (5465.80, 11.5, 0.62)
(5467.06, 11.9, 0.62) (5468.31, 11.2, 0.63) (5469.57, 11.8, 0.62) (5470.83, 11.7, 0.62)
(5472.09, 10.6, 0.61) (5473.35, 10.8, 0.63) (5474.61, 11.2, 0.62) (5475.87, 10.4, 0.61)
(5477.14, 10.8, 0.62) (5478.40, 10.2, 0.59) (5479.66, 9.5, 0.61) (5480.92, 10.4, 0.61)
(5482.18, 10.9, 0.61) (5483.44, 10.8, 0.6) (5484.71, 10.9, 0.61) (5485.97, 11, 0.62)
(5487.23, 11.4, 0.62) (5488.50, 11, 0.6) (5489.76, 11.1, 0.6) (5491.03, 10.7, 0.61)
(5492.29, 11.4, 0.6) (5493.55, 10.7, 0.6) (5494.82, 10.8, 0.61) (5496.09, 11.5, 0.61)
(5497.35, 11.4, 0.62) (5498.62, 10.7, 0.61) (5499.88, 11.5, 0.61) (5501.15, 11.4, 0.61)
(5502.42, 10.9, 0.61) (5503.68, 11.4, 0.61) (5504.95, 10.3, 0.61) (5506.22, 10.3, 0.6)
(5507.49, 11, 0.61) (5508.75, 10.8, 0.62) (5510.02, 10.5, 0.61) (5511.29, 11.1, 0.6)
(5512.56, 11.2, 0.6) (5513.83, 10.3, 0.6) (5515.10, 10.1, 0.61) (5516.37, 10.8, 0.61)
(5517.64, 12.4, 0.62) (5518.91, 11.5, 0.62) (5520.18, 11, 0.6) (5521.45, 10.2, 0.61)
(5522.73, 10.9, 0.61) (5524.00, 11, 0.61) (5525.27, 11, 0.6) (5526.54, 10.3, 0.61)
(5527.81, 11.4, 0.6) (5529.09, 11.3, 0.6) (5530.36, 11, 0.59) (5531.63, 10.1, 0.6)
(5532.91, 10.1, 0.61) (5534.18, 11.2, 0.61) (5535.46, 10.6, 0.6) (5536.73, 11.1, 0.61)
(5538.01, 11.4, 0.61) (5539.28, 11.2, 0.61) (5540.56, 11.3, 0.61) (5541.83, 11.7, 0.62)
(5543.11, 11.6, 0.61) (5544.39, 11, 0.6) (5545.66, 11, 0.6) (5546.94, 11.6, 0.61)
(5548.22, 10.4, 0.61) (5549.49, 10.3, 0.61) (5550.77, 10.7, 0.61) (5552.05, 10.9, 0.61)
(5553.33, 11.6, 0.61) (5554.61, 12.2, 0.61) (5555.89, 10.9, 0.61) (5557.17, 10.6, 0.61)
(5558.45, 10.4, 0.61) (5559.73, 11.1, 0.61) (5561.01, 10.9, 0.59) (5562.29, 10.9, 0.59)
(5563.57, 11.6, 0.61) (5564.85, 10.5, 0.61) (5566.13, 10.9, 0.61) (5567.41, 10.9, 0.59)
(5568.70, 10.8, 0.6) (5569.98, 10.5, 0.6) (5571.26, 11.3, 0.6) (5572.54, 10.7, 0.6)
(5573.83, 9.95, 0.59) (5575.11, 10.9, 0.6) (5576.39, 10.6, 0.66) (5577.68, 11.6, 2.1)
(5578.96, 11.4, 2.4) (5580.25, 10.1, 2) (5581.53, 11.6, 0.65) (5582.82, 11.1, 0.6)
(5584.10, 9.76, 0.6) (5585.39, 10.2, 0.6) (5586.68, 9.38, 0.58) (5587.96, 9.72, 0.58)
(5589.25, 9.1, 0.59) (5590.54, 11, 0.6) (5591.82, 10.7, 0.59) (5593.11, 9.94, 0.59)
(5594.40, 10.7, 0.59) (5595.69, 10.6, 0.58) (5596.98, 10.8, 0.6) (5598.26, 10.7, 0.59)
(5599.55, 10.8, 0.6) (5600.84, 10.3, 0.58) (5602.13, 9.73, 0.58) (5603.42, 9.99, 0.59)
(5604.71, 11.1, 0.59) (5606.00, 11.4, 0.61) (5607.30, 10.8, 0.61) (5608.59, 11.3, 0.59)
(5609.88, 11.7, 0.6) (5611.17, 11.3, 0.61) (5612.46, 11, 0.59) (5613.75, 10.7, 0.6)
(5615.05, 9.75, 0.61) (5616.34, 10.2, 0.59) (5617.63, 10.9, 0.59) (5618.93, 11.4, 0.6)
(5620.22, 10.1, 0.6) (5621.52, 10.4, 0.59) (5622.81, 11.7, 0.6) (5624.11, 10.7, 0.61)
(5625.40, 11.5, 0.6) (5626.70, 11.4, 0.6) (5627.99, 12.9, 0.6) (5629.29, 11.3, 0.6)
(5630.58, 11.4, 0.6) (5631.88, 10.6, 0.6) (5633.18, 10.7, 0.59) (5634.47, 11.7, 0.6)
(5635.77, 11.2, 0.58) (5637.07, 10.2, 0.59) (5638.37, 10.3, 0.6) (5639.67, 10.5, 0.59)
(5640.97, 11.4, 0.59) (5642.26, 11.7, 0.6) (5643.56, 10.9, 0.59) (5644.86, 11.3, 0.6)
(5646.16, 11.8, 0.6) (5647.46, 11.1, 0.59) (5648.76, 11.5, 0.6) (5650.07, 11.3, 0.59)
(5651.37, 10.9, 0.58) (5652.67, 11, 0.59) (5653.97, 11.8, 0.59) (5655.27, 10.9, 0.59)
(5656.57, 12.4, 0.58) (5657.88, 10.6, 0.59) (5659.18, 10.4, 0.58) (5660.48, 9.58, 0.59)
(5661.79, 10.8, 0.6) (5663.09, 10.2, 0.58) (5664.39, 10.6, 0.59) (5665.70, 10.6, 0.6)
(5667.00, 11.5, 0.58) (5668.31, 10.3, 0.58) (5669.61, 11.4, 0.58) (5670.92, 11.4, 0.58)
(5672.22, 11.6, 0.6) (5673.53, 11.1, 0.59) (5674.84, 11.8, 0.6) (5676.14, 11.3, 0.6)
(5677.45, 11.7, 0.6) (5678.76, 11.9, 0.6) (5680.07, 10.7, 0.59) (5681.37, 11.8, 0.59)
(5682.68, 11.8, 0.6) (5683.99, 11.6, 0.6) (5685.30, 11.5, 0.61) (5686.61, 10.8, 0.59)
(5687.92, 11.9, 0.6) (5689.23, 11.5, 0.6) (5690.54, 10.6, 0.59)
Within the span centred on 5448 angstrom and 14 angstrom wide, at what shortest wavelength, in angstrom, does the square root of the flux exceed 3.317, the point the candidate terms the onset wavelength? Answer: 5441.94 angstrom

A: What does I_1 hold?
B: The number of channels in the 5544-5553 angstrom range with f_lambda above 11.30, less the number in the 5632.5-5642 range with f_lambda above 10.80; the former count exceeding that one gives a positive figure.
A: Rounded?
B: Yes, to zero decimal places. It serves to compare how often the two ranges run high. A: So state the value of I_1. -2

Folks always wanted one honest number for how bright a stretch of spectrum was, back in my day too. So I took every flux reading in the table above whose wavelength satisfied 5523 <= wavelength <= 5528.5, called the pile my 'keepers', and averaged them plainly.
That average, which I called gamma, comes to 10.9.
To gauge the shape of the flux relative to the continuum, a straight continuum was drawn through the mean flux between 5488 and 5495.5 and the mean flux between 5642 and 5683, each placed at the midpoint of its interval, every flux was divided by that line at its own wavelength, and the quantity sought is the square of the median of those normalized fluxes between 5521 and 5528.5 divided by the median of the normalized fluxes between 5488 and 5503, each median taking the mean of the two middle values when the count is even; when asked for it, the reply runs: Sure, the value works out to 0.98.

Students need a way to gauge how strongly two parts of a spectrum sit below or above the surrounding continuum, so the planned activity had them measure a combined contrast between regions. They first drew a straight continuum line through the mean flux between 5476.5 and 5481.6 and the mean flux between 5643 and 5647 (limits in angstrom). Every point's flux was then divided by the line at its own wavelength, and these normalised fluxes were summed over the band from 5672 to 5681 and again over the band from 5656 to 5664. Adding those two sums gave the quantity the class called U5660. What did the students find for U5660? 13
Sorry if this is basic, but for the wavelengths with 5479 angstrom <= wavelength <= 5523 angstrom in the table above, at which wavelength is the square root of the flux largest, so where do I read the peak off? 5517.64 angstrom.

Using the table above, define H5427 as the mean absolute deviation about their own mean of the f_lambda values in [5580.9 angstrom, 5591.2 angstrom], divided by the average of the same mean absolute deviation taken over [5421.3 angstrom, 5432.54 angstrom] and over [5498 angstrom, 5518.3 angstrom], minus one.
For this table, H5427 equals 0.35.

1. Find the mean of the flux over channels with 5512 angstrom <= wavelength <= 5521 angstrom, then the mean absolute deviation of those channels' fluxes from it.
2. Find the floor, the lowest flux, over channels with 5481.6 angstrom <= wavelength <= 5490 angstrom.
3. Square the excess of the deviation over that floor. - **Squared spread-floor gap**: 105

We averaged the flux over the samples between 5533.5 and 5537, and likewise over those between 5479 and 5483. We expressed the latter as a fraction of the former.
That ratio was 0.94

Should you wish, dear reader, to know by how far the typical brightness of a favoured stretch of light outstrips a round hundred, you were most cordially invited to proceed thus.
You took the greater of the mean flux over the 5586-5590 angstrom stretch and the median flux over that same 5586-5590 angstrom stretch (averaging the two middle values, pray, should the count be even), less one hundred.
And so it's -90.6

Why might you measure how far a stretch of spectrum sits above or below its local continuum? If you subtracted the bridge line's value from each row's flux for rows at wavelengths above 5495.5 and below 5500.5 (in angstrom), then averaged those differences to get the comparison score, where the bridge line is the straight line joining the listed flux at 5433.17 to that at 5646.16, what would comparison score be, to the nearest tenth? 1.0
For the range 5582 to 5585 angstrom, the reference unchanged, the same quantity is -0.7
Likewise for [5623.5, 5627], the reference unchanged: -0.4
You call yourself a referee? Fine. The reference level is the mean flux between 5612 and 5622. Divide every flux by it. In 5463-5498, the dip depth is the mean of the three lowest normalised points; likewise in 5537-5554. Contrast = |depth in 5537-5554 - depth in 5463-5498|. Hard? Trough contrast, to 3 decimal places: 0.041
